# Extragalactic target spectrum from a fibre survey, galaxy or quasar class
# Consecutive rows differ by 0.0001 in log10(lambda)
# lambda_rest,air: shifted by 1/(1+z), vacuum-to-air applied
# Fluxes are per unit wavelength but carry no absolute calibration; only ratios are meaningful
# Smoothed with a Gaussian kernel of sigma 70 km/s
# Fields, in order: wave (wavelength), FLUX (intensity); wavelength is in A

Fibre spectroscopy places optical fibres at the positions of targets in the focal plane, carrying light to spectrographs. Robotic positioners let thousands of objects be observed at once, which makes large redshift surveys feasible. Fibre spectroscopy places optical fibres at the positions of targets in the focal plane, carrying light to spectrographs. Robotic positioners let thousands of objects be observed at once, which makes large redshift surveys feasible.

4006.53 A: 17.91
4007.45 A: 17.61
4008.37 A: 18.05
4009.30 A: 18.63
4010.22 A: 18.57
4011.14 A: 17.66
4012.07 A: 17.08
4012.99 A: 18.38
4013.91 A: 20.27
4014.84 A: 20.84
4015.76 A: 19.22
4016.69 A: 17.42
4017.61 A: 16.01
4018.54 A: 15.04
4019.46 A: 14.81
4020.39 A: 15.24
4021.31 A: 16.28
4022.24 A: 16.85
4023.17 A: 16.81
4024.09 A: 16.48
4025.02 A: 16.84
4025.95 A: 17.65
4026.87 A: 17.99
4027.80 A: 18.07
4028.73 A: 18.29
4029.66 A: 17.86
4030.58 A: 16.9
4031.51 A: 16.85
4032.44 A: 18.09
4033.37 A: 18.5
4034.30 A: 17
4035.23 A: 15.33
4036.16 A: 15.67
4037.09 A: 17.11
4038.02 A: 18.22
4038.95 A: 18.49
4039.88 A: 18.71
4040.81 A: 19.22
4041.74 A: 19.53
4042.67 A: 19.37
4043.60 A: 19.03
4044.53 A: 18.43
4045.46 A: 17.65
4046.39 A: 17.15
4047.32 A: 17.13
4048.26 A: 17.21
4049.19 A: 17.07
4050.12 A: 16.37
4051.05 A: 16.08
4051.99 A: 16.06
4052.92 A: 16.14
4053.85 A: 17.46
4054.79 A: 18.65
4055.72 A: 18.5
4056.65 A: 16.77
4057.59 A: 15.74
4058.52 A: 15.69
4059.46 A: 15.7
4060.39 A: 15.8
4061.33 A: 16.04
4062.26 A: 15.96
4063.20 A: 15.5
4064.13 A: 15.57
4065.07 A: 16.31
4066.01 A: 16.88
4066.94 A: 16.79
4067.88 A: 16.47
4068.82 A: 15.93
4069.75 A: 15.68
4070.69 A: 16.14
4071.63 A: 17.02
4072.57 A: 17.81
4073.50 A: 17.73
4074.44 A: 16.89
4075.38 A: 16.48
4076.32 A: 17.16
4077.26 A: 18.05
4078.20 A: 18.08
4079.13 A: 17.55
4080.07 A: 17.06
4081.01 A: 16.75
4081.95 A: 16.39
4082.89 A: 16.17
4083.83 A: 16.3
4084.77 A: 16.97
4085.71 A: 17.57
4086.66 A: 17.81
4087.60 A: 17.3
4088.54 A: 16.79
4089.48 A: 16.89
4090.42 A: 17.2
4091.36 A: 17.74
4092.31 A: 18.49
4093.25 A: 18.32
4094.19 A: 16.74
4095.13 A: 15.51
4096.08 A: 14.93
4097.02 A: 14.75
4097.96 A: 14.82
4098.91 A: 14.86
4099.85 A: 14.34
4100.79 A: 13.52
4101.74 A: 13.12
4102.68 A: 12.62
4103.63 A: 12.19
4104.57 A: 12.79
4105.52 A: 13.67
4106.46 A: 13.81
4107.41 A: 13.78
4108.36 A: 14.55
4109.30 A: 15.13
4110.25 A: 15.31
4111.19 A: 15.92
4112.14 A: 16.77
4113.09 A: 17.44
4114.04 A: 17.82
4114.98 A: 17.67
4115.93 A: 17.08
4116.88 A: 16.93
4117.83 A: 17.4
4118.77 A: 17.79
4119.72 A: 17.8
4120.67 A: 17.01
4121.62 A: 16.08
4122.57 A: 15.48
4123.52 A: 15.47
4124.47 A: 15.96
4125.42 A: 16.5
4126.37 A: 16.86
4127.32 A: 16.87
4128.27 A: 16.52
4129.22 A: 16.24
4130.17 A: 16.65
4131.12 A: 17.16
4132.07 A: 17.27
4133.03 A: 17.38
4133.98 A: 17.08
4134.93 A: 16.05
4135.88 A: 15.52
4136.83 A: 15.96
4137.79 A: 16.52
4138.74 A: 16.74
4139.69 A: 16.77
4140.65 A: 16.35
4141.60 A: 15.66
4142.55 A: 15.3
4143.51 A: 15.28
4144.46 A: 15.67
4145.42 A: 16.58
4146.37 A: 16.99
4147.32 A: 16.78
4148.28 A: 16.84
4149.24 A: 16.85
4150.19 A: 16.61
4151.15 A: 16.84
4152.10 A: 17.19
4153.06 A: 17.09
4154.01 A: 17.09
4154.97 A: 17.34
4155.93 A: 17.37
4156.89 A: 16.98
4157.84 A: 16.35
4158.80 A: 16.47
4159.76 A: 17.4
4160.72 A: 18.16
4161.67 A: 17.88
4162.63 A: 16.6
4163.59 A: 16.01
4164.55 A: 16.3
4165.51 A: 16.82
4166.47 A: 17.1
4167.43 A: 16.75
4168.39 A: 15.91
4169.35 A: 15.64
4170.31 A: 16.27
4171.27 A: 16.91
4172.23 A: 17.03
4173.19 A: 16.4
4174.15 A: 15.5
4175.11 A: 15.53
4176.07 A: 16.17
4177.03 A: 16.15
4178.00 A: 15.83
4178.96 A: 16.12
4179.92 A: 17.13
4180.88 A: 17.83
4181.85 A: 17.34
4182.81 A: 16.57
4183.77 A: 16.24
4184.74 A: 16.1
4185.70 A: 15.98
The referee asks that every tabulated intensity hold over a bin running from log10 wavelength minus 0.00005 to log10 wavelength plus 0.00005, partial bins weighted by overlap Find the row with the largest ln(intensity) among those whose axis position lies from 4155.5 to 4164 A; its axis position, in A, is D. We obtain 4160.72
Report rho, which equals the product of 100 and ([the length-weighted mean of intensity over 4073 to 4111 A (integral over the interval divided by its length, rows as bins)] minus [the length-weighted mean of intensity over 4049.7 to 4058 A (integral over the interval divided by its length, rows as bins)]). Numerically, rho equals -96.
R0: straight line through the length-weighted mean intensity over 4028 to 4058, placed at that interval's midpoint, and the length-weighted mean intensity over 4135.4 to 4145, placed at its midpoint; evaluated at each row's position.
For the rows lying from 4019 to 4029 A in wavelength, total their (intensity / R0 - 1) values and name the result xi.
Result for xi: -0.60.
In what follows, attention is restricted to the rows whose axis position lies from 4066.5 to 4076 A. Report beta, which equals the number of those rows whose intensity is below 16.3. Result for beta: 3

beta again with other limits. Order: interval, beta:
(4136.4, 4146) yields 5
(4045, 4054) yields 3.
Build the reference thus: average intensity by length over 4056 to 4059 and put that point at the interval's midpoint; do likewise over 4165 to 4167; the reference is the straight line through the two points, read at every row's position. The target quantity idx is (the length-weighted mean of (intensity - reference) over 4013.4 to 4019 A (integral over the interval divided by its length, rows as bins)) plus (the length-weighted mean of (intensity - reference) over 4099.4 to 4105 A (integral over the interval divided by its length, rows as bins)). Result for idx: -1.2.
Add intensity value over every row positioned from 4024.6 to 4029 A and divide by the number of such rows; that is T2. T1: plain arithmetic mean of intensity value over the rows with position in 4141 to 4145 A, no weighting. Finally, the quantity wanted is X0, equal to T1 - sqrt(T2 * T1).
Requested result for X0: -1.1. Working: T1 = 15.5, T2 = 17.8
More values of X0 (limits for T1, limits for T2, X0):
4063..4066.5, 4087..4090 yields -0.5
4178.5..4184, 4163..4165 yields 0.4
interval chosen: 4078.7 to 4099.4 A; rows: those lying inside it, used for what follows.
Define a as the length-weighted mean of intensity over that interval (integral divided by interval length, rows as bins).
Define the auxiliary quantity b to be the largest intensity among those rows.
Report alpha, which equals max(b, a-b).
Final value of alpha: 18.5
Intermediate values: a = 16.7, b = 18.49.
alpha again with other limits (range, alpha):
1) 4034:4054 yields 19.5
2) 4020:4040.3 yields 18.7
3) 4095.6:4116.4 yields 17.8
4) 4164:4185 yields 17.8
